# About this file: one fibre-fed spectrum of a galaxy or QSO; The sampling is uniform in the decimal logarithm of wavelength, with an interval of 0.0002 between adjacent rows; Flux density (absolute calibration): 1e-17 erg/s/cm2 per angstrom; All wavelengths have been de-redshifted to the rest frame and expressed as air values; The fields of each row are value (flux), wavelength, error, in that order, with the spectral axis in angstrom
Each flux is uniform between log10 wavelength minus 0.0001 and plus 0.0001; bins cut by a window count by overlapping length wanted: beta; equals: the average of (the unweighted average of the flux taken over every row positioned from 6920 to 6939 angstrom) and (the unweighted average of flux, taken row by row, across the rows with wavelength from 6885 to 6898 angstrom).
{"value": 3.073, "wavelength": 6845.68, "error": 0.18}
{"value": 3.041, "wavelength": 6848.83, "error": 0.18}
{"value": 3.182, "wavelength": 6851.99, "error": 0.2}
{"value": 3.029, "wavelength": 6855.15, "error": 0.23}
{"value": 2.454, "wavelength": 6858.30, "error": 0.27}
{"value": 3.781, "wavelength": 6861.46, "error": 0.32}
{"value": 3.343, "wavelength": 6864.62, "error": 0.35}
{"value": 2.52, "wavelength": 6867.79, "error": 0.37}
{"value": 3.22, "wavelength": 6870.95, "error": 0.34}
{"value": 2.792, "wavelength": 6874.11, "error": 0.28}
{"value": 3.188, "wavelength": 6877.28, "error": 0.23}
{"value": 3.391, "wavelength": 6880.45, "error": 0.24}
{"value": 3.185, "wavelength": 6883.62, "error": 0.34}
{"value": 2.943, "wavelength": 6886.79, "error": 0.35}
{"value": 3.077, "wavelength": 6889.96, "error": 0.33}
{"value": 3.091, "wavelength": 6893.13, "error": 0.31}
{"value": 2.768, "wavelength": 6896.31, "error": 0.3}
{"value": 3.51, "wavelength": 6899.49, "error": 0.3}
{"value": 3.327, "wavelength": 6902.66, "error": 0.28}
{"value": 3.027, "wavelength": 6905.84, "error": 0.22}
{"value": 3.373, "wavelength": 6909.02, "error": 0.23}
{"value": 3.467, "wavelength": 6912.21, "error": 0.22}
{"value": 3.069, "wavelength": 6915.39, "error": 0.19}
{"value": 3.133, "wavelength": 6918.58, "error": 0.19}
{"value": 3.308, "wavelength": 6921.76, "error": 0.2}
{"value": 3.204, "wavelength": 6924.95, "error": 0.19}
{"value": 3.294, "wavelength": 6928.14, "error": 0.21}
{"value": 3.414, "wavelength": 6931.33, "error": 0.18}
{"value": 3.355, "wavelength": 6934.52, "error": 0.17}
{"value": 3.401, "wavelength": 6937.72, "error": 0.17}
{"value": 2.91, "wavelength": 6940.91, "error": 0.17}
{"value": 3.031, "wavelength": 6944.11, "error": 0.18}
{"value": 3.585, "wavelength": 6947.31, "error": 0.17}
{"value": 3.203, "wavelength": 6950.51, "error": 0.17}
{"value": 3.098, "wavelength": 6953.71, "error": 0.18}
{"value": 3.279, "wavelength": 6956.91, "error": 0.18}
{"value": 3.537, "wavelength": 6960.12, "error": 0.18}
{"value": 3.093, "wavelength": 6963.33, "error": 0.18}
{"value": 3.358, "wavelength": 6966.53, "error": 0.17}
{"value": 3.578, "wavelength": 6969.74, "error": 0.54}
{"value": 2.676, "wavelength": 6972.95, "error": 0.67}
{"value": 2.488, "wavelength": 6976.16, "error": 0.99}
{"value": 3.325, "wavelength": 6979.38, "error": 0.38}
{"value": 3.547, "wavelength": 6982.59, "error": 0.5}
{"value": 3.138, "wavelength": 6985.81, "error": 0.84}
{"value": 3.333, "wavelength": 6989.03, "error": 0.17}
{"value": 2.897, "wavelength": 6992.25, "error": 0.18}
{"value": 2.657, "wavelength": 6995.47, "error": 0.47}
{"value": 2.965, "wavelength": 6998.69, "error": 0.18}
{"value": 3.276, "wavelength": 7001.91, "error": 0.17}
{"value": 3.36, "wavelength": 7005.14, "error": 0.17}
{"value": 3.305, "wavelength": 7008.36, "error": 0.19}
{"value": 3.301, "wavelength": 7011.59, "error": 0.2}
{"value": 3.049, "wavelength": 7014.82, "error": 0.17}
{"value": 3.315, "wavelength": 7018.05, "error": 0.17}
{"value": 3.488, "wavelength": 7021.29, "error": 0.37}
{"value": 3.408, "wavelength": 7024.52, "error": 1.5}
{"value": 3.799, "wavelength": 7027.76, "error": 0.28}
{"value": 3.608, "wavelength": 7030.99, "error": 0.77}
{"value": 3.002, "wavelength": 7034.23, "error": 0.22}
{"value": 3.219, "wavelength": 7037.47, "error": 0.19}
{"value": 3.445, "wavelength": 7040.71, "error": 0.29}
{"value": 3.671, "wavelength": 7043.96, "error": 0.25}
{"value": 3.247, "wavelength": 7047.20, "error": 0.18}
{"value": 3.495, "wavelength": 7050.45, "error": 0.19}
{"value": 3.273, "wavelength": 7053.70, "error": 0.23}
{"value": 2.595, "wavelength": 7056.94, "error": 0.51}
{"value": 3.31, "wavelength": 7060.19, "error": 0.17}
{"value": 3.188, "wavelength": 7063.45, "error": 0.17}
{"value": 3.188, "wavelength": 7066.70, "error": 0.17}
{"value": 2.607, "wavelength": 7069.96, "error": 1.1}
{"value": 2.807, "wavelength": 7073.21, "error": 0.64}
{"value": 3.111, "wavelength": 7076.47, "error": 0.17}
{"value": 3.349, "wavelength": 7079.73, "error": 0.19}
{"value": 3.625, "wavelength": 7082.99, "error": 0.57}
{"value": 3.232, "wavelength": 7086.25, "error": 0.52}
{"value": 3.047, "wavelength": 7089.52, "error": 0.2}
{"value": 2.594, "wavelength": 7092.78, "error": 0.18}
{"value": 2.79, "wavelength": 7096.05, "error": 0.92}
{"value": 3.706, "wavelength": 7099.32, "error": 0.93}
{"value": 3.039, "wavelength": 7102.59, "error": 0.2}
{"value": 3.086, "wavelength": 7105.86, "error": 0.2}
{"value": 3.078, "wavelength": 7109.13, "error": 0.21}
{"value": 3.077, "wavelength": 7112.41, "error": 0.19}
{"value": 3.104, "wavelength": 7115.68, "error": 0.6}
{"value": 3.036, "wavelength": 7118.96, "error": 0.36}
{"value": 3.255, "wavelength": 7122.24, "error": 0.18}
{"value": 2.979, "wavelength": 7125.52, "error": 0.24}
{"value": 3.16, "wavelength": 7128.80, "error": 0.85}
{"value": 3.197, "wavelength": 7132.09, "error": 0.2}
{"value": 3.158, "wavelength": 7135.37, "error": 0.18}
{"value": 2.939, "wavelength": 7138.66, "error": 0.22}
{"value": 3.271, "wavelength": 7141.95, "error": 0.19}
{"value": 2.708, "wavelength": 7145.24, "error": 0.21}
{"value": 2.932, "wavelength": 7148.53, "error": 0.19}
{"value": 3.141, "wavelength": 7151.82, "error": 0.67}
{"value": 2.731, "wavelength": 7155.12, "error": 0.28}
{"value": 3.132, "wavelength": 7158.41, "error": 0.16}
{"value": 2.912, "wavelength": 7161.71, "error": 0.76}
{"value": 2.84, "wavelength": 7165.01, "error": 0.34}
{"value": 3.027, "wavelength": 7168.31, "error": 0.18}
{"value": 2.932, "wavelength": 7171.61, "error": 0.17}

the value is 3.15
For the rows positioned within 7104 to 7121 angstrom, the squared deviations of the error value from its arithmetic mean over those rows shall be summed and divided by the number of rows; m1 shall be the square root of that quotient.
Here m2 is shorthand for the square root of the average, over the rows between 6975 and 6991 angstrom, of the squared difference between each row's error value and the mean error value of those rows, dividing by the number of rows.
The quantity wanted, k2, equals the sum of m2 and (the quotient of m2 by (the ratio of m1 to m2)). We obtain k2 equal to 0.9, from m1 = 0.157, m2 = 0.30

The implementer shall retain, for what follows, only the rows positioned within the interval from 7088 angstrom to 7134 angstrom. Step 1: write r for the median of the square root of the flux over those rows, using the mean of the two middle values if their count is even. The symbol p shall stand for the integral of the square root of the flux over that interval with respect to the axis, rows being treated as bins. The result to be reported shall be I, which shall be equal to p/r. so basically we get 46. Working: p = 81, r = 1.75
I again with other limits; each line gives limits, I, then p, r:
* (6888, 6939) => 50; 92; 1.82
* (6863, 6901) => 38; 67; 1.77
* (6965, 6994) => 28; 51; 1.82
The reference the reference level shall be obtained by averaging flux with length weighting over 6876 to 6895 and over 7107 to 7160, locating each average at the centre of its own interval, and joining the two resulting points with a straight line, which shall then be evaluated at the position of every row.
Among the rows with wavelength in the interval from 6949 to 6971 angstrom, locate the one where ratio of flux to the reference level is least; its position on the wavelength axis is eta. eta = 6963.33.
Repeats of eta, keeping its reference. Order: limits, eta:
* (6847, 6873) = 6858.30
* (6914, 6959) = 6940.91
